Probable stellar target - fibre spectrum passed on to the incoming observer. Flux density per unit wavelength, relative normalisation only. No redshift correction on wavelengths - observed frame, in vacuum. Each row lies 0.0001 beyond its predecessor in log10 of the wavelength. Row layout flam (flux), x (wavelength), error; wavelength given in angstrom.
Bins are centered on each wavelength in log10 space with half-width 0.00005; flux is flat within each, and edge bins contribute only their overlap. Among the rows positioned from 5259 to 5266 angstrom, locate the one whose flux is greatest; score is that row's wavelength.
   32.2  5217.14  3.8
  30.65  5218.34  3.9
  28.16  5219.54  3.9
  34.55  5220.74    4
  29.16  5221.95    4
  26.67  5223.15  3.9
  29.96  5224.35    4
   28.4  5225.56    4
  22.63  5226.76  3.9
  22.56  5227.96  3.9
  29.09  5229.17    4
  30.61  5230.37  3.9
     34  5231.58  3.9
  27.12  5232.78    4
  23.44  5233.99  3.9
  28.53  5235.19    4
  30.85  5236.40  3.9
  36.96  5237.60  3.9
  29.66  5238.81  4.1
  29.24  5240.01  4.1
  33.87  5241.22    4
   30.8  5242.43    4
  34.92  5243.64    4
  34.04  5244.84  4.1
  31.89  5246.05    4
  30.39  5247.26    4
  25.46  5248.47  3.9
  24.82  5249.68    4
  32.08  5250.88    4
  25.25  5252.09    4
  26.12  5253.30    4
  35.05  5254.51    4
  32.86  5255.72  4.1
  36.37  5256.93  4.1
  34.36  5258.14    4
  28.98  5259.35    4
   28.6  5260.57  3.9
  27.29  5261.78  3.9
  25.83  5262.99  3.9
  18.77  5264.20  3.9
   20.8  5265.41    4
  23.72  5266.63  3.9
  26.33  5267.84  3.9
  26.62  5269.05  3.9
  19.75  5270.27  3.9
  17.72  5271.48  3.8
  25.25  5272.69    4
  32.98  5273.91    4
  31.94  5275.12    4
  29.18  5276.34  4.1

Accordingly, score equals 5259.35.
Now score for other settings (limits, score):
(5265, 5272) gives 5269.05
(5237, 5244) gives 5237.60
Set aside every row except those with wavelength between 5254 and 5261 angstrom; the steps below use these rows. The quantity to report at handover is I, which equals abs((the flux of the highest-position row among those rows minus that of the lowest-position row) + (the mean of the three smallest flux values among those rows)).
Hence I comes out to 24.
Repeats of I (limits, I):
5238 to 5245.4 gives 34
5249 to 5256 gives 33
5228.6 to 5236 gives 26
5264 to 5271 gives 21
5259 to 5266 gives 14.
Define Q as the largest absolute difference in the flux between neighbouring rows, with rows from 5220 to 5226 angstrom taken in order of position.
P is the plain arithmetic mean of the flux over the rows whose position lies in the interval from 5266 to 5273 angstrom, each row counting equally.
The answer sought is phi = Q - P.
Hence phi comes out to -18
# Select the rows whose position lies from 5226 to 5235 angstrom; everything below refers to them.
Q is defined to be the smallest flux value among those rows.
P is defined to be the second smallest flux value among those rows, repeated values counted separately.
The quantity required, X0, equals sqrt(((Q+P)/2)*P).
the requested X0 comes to 22.6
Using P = 22.63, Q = 22.56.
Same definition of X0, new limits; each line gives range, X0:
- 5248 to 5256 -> 25.1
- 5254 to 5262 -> 28.3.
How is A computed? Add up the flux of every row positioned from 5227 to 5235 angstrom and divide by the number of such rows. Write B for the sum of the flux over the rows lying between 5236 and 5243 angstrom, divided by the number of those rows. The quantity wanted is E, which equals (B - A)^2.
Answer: 17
